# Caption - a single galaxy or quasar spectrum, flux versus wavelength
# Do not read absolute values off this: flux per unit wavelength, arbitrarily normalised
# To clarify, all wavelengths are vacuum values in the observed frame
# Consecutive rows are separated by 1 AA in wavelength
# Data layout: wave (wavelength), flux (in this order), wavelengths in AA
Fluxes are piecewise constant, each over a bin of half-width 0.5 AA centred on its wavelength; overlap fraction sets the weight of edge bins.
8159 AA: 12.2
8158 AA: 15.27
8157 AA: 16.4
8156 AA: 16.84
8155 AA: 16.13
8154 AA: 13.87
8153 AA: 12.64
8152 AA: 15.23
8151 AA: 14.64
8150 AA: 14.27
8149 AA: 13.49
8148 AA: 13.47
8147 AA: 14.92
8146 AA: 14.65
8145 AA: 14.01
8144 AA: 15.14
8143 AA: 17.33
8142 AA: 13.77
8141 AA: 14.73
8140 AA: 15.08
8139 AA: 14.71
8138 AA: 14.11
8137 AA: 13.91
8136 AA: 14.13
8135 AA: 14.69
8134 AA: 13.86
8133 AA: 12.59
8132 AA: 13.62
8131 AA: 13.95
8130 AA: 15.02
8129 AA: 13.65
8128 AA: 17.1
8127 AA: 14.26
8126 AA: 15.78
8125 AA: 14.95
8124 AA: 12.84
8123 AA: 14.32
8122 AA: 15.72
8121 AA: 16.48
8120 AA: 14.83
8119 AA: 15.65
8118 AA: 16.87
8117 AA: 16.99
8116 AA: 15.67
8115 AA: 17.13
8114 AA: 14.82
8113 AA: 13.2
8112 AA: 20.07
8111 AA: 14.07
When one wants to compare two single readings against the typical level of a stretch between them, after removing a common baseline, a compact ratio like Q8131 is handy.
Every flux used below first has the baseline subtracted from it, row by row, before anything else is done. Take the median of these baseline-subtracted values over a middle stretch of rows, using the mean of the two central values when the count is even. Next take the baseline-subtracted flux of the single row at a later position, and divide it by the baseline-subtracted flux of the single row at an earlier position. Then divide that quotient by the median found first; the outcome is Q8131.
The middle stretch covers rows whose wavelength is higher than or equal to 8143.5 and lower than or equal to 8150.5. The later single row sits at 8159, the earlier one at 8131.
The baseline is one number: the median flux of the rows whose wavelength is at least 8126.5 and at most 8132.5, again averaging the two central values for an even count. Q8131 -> 74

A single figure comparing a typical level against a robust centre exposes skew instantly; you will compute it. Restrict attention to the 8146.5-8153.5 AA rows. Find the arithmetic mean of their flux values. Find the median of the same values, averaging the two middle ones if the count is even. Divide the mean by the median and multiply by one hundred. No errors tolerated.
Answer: 99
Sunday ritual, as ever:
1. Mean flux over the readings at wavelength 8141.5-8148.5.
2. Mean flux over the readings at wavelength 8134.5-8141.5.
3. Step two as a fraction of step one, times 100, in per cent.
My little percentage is 98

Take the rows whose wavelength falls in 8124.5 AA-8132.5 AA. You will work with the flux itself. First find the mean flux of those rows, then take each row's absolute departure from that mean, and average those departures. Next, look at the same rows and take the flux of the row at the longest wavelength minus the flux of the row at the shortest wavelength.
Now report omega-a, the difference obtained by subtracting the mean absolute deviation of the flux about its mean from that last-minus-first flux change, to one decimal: -2.3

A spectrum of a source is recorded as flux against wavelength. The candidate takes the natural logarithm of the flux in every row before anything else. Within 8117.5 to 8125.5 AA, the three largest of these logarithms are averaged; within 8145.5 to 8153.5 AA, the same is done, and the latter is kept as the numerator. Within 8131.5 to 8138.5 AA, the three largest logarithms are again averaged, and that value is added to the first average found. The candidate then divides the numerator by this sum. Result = 0.496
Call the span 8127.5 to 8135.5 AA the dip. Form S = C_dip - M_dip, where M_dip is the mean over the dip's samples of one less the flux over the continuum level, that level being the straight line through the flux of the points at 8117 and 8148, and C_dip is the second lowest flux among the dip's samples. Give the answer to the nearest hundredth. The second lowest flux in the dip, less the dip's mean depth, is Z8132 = 13.55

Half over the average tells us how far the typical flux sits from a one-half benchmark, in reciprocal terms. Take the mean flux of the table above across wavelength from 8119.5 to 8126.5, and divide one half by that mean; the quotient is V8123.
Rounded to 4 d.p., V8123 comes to 0.0334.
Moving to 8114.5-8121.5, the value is 0.0308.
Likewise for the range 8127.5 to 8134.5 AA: 0.0351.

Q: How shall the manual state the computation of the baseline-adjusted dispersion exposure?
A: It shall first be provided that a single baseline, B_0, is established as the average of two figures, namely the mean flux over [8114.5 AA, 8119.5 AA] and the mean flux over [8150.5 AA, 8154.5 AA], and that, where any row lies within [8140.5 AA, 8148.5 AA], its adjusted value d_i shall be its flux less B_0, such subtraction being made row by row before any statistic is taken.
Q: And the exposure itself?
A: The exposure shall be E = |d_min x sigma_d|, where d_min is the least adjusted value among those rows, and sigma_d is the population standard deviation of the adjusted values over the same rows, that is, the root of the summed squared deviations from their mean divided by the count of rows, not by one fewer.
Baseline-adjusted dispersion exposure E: 2.0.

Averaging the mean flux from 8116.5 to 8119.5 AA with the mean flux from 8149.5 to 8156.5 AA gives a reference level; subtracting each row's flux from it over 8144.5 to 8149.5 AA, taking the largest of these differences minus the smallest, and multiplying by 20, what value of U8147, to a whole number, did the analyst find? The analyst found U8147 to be 29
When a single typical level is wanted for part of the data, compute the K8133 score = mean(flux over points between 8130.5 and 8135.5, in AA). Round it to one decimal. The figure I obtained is 13.7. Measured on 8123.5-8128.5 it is 15.0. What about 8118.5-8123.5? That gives 15.4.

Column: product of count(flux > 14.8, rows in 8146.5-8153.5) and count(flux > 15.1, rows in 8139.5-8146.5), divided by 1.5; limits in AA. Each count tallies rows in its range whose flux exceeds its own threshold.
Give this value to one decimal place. 2.7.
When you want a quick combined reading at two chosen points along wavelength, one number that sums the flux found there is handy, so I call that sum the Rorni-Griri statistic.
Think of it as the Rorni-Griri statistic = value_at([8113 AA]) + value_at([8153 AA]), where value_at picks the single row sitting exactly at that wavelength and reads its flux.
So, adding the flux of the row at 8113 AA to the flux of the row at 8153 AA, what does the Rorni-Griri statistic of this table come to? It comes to 25.8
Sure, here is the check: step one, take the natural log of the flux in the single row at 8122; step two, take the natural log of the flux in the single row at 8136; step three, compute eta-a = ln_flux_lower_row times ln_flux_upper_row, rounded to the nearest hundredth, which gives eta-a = 7.30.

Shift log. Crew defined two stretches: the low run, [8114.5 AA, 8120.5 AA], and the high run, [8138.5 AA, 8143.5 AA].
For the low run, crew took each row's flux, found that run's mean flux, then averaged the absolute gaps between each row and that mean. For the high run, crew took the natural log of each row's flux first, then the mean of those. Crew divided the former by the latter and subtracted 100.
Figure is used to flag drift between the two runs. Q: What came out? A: -99.70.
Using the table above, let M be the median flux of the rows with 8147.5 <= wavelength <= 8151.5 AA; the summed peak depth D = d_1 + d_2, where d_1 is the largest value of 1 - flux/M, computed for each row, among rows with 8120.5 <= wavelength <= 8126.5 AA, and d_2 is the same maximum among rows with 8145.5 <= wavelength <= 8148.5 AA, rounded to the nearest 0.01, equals 0.10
